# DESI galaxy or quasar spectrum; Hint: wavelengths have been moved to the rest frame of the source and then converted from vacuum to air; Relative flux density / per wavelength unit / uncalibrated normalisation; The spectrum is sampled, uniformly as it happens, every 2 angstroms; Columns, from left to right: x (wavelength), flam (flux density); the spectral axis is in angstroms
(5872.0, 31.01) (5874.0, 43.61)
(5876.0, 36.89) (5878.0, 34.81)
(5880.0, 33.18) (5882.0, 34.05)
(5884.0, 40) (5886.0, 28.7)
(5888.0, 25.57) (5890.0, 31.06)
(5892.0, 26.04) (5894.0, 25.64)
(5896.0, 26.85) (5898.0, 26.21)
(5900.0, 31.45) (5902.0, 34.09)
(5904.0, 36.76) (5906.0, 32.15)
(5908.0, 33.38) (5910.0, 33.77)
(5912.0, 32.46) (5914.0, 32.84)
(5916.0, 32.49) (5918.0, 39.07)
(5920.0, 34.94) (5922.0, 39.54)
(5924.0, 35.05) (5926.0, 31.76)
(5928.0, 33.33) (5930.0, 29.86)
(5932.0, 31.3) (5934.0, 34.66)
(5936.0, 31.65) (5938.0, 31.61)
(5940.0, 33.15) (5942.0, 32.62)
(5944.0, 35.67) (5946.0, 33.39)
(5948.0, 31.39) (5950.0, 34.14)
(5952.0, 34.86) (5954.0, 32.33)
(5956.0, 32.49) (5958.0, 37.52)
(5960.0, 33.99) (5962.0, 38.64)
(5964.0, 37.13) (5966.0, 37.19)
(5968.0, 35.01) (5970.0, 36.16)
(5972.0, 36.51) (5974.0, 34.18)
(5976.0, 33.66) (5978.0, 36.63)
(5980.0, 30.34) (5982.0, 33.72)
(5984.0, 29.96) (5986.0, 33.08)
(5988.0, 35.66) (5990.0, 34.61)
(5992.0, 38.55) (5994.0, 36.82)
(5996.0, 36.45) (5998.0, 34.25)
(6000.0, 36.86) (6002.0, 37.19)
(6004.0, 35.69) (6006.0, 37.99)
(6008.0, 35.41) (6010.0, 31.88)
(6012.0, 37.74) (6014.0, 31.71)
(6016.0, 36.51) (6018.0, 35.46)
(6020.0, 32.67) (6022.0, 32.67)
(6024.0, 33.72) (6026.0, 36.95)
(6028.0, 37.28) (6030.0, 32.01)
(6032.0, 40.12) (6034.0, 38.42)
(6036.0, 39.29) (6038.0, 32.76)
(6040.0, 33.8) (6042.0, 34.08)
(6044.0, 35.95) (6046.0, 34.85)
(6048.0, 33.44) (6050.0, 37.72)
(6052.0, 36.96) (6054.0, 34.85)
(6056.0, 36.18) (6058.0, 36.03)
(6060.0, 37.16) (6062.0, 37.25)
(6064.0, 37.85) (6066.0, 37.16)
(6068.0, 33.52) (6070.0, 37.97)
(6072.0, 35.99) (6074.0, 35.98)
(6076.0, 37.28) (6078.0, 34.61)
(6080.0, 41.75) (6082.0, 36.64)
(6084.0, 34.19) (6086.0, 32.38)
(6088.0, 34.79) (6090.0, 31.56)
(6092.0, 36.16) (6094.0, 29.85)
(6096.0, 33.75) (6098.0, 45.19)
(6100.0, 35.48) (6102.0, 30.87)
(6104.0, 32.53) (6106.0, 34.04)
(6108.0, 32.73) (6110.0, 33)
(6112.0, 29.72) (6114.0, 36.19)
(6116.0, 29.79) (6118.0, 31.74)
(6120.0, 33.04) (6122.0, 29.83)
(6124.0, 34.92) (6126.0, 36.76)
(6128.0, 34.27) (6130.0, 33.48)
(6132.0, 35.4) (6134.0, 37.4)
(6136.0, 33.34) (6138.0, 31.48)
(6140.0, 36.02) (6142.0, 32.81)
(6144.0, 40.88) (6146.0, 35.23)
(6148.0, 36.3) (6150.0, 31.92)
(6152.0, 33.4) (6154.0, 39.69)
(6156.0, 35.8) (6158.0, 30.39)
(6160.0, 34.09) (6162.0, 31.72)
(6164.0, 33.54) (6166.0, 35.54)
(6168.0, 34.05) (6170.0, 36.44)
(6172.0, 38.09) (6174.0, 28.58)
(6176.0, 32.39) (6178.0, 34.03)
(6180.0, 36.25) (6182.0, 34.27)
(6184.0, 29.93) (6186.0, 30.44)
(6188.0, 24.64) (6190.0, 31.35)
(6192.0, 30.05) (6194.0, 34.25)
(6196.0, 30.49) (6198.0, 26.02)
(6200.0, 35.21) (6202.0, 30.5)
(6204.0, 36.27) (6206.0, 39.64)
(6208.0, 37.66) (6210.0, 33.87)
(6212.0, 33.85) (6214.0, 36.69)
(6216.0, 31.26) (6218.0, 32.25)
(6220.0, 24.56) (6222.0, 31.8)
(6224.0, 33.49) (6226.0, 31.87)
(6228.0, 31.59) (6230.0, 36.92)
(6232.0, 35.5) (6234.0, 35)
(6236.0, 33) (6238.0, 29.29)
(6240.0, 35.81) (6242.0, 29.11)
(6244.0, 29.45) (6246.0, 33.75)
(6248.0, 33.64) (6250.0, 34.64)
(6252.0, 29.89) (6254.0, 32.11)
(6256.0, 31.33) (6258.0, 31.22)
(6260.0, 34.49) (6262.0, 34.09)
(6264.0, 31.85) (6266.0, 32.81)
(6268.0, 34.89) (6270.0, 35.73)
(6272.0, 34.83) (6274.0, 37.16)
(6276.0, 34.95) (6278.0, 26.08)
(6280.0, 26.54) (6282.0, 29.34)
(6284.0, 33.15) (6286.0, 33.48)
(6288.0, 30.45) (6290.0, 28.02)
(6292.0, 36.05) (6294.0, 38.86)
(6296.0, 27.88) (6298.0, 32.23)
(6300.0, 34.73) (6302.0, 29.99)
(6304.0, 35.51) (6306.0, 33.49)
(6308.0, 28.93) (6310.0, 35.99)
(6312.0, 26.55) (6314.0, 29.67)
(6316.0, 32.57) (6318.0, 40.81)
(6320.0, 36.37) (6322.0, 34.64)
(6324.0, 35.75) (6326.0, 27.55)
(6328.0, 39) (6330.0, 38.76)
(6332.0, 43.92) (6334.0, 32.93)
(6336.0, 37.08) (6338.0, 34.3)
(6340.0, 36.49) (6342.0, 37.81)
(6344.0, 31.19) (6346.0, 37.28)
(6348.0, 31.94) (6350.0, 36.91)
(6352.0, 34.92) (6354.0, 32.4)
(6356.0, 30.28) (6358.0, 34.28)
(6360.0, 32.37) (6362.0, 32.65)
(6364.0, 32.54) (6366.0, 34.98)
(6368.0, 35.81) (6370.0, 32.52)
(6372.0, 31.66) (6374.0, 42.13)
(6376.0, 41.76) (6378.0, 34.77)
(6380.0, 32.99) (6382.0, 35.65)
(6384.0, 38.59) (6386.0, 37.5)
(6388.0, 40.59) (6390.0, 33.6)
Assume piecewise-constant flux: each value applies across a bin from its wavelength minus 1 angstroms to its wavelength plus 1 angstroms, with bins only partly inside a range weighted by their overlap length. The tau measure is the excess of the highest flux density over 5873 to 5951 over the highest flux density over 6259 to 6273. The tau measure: 8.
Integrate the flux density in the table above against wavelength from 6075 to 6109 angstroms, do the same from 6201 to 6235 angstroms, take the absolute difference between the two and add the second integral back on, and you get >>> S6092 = 1188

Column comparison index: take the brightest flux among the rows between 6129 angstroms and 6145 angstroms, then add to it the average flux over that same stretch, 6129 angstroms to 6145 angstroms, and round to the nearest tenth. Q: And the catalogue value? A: 76.0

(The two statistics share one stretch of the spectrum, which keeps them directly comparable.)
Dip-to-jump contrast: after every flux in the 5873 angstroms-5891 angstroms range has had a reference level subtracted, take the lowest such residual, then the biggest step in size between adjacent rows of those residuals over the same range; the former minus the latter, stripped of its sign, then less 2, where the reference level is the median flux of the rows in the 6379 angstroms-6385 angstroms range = 19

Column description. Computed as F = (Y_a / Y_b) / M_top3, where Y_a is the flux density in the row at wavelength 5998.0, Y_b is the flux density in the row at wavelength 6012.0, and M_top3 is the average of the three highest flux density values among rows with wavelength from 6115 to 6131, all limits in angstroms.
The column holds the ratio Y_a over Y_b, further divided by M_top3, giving 0.026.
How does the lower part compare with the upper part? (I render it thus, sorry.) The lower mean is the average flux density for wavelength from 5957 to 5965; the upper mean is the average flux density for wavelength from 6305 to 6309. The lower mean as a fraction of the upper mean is 1.18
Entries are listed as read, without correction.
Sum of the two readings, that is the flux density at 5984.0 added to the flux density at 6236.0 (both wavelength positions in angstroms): 63.0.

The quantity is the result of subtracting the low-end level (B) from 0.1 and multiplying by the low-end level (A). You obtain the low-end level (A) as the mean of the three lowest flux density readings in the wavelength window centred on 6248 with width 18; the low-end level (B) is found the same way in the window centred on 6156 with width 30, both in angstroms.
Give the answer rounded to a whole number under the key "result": -921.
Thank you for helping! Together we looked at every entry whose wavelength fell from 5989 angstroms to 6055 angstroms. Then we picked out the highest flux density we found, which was 40.12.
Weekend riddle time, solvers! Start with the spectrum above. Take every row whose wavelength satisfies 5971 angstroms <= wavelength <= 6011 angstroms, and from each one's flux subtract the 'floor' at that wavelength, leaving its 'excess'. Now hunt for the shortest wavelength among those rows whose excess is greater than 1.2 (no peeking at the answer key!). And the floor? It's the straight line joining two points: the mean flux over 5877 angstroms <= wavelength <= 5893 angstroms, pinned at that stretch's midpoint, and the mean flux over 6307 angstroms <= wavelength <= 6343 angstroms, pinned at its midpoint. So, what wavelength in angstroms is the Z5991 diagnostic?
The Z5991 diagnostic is 5972.0 angstroms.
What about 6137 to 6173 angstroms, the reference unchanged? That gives 6140.0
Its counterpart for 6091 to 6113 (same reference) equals 6092.0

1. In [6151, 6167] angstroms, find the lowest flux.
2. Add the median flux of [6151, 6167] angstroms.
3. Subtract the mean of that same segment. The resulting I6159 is 29.9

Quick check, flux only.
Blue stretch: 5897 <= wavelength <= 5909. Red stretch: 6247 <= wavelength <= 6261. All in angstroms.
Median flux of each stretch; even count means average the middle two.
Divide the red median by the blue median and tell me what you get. 0.98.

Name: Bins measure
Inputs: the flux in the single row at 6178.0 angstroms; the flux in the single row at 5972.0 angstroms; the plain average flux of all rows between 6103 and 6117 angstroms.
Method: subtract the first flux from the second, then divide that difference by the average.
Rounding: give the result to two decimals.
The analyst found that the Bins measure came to 0.08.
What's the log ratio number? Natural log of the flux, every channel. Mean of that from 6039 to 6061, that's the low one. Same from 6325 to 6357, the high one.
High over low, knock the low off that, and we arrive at -2.57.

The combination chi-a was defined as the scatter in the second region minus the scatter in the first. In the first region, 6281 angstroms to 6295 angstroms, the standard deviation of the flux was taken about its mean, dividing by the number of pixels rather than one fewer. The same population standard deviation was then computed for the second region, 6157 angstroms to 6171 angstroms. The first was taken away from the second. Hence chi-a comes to -1.6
